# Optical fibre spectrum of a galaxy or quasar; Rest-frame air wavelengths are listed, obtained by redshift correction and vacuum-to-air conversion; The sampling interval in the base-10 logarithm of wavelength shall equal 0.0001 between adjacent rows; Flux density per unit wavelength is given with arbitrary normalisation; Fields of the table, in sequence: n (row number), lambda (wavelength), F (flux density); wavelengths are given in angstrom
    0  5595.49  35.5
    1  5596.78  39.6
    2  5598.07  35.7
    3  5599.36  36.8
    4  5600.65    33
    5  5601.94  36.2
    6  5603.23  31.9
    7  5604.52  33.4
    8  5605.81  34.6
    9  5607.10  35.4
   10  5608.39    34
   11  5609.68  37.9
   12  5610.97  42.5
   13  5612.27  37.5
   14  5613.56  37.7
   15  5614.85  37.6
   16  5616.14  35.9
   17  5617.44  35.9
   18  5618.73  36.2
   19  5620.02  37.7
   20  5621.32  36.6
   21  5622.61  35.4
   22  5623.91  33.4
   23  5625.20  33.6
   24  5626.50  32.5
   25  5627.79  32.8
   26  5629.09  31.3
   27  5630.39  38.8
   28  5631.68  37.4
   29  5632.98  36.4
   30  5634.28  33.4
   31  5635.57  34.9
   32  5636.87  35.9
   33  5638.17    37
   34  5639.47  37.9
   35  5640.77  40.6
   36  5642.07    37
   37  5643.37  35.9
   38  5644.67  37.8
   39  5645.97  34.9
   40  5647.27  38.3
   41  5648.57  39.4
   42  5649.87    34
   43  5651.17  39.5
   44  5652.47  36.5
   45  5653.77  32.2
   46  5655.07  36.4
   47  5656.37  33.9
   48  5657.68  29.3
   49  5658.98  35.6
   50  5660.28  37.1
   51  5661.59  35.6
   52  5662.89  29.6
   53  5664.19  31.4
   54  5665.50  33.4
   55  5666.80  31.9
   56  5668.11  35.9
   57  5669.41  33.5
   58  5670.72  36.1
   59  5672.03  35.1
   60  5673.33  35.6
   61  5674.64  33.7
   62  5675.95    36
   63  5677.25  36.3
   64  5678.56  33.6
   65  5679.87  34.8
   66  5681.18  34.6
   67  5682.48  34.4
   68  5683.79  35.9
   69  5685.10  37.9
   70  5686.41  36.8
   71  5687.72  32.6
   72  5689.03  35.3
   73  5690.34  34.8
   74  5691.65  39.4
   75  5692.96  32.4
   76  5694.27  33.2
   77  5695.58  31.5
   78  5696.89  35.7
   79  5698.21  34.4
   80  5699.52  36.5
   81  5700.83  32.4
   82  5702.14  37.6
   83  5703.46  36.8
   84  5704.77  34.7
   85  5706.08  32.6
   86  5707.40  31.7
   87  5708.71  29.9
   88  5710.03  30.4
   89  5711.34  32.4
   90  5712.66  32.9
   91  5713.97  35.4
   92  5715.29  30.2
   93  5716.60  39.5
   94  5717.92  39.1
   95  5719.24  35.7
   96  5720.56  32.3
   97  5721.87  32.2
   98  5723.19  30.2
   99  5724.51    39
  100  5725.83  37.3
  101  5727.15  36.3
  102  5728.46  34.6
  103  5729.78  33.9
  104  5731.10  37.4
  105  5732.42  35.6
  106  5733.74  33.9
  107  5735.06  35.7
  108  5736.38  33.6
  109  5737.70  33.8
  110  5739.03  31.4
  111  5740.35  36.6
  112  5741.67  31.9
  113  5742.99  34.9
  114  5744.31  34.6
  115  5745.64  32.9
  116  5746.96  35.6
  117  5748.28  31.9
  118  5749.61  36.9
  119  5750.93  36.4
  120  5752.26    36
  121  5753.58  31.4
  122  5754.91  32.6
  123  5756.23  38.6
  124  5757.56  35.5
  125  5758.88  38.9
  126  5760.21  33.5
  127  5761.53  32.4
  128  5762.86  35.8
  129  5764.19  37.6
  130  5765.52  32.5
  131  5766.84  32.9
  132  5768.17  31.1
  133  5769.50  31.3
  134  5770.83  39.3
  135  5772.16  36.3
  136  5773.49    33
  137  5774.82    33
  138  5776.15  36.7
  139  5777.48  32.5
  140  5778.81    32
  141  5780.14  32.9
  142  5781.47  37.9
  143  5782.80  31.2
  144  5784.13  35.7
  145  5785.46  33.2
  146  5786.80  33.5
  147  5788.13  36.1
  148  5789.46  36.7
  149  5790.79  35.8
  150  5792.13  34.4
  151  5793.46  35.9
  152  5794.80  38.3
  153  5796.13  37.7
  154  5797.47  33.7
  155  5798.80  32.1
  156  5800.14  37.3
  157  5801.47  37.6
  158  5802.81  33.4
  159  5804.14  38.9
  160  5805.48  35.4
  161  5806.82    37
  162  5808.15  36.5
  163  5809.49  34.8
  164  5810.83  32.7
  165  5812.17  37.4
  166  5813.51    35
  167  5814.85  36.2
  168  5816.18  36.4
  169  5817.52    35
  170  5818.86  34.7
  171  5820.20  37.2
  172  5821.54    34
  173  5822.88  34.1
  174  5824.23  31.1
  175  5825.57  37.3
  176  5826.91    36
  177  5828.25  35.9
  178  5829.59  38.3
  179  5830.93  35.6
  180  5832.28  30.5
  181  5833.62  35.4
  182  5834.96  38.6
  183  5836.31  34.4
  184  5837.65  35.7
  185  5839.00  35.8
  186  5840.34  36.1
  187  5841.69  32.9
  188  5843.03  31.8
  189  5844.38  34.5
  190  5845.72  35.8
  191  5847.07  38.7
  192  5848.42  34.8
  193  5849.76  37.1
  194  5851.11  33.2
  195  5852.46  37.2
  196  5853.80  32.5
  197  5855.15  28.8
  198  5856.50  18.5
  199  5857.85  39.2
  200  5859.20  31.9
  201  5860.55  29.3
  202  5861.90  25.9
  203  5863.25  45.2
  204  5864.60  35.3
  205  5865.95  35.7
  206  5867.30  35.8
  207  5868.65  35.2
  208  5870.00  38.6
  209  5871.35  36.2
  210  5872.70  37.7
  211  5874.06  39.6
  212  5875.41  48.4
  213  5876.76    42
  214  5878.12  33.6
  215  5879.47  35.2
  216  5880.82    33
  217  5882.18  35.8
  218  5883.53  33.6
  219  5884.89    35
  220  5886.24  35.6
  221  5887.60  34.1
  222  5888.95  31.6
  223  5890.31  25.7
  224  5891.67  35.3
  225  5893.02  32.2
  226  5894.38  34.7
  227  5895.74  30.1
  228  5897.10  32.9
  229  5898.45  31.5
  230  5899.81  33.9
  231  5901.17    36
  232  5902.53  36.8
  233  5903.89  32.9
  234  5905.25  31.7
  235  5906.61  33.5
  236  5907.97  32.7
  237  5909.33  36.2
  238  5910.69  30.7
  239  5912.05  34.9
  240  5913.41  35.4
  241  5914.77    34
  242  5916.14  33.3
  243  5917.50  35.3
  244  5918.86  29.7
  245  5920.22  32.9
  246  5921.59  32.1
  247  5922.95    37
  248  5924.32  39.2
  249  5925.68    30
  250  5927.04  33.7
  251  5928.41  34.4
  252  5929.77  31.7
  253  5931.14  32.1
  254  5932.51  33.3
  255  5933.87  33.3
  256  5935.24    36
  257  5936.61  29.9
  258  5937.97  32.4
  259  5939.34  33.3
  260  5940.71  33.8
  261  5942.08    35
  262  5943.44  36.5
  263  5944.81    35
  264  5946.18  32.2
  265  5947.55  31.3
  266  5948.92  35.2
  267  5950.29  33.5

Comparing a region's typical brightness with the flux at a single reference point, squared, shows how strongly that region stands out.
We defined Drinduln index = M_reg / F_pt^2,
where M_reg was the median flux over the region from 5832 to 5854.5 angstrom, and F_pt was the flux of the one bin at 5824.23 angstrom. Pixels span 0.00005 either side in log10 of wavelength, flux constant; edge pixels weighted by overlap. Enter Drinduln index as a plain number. 0.0366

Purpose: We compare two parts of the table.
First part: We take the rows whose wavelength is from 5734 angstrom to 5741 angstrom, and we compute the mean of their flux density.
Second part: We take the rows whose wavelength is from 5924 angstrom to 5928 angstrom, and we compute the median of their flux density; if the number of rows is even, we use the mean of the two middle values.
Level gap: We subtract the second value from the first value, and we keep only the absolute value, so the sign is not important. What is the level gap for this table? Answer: 0.5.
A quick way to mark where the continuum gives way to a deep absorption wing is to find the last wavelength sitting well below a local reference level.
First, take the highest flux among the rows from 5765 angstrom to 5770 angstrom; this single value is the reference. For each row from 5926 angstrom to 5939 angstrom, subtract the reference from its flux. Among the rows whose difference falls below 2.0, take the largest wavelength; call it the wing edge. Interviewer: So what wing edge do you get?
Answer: 5937.97 angstrom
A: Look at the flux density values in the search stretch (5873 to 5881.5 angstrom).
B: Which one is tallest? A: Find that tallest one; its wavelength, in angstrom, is 5875.41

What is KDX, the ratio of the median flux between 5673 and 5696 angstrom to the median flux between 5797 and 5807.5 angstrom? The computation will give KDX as 0.96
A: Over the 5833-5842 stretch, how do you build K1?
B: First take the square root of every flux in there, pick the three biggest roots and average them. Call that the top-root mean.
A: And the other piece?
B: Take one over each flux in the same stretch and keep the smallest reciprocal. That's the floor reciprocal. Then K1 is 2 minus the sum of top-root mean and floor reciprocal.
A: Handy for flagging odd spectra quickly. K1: -4.09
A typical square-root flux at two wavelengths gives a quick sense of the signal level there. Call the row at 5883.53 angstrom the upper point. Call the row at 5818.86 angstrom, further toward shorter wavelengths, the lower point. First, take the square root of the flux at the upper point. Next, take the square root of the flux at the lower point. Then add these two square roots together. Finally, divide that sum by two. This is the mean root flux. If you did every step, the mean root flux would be 5.8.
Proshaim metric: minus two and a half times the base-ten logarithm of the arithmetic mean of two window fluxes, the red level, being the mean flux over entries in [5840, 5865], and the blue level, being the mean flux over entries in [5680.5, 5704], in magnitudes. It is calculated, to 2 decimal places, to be -3.84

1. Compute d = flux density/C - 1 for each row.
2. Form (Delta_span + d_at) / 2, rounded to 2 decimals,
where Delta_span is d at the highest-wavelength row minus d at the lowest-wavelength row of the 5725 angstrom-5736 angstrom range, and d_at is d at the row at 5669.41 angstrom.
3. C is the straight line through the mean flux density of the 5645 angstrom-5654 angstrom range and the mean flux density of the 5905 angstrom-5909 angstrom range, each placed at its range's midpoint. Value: -0.06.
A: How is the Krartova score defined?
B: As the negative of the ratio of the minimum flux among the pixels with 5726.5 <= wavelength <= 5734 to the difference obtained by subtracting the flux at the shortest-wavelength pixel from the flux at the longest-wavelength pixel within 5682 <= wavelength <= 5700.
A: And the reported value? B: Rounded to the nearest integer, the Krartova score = -16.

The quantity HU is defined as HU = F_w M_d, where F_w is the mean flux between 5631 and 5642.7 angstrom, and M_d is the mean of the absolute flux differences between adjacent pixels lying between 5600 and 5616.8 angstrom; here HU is 85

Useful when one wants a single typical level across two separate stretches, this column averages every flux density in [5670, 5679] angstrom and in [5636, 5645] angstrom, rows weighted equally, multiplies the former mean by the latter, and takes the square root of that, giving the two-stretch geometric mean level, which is 36.3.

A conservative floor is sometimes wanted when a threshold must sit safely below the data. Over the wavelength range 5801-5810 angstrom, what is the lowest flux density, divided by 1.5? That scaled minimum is 22.3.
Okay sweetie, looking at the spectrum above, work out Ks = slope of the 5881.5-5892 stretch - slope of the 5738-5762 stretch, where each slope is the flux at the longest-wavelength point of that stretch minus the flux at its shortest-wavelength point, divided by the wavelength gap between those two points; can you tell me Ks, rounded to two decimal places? -0.10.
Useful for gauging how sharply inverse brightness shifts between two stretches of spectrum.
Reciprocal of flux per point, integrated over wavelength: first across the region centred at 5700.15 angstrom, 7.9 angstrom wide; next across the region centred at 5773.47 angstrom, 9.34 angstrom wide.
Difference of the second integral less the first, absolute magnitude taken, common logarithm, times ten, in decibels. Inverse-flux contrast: -13.1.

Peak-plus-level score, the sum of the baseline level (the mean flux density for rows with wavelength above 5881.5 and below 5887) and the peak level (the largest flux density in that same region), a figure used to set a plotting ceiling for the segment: 70.8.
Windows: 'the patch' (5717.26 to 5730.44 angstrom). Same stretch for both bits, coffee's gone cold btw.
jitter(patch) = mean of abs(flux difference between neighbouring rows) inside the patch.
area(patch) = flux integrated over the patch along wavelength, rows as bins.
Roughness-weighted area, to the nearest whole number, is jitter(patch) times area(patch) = 1171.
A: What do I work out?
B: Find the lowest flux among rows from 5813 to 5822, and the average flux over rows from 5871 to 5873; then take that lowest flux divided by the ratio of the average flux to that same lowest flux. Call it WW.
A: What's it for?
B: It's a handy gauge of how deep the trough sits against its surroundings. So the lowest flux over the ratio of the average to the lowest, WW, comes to 31.3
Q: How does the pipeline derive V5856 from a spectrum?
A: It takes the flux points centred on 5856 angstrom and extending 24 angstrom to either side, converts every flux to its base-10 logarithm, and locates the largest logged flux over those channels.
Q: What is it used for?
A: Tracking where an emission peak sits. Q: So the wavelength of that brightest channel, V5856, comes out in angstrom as 5875.41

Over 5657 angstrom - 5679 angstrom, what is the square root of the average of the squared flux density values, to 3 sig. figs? 34.2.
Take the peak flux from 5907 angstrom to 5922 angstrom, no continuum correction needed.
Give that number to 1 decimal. 36.2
